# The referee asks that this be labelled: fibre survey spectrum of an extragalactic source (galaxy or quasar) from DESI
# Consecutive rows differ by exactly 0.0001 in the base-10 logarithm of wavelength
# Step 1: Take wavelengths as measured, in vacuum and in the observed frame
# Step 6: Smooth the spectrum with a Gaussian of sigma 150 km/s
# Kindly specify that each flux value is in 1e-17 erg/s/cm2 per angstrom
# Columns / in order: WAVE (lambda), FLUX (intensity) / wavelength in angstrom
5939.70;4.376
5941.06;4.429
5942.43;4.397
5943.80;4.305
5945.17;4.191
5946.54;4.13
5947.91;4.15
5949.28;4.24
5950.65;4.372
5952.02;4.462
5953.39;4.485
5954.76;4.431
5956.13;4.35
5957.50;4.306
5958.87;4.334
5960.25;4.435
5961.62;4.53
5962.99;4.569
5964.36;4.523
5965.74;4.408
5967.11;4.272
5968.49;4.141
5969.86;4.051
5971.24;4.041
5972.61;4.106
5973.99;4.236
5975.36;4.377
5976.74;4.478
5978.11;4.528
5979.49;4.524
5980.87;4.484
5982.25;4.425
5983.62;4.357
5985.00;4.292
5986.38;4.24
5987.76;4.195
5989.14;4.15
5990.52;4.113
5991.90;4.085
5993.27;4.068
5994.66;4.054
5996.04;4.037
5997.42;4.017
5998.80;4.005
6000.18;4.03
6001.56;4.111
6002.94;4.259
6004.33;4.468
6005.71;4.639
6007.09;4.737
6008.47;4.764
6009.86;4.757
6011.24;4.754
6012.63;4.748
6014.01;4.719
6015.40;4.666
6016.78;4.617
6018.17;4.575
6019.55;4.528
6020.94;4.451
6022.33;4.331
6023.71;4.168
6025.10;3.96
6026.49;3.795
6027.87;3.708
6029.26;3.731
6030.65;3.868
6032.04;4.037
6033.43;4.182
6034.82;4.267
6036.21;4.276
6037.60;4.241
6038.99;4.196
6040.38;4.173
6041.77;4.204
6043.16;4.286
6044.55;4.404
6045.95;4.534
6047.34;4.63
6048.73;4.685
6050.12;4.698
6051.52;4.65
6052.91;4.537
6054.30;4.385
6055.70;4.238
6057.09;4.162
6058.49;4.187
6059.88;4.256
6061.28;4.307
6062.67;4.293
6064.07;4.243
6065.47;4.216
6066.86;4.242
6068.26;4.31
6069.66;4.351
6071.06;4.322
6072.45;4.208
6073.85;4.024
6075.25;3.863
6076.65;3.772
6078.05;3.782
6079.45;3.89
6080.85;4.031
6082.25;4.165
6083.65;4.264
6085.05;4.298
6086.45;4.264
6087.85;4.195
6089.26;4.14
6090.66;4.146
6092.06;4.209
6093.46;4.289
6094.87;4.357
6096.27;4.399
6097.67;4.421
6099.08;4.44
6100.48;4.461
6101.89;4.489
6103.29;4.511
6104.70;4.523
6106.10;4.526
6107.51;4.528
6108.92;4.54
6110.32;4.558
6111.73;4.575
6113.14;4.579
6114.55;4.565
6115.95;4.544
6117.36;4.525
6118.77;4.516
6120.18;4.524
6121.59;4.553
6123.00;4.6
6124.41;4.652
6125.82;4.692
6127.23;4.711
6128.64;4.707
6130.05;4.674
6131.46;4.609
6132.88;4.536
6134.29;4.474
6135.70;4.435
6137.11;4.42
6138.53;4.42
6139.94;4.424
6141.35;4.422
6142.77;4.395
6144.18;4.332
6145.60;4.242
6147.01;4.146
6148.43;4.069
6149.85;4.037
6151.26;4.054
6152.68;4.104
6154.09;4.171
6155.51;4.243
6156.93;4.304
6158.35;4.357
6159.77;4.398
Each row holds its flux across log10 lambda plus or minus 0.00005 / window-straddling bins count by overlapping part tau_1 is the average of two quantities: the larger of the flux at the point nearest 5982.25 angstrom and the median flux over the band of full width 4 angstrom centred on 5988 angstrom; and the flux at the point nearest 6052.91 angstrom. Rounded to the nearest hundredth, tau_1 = 4.48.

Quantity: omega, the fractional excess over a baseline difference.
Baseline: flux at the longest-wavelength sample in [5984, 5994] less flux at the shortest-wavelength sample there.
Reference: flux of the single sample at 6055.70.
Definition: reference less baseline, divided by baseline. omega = -20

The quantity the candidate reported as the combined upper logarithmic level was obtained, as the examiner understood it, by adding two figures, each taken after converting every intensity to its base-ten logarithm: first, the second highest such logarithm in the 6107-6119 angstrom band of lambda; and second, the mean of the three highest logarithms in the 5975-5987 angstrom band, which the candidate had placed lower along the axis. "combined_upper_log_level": 1.31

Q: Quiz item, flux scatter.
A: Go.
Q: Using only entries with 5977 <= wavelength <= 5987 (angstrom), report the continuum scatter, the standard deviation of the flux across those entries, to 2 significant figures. 0.11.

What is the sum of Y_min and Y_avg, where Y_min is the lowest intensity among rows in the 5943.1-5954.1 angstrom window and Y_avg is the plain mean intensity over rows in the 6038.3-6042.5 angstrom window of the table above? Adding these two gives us 8.32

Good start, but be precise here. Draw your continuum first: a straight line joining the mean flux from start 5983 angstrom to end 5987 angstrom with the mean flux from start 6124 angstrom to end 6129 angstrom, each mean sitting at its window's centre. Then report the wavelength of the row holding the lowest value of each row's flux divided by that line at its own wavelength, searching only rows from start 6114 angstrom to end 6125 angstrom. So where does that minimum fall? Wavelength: 6118.77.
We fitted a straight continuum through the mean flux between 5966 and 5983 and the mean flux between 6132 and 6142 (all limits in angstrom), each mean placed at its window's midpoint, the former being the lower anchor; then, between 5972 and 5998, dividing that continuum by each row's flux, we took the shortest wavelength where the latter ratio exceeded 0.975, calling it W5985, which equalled 5972.61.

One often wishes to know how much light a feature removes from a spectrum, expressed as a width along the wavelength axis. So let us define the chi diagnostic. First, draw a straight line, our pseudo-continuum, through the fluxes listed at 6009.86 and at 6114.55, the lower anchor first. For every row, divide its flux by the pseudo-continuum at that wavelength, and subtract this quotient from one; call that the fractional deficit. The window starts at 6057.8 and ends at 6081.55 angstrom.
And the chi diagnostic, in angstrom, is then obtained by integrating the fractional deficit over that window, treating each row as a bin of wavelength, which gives 2.62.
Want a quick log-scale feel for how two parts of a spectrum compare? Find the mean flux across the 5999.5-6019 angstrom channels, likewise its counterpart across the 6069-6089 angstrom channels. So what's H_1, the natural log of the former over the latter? 0.11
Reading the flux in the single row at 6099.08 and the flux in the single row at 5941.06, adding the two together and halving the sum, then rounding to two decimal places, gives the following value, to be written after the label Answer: 4.43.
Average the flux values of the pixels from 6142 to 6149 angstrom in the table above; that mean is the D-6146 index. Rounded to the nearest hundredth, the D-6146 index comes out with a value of 4.24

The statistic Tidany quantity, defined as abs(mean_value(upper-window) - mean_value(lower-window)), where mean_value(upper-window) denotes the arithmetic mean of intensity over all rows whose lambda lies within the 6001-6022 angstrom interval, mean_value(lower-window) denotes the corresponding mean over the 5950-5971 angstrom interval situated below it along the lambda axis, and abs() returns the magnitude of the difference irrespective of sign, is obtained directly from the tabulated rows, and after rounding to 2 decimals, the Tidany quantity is 0.21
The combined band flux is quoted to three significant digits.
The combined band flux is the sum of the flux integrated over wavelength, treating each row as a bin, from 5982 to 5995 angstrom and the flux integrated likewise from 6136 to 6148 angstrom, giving 107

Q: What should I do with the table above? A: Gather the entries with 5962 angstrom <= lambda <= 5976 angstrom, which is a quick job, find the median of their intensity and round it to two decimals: 4.25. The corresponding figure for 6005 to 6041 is 4.30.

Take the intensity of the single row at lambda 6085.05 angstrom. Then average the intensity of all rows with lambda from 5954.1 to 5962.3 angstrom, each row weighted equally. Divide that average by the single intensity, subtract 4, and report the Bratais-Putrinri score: -2.98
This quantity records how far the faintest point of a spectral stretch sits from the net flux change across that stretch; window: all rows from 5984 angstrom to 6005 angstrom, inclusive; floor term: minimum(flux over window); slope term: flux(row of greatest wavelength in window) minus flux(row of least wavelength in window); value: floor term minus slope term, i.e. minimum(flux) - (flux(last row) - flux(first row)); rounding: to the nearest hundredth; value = 3.83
